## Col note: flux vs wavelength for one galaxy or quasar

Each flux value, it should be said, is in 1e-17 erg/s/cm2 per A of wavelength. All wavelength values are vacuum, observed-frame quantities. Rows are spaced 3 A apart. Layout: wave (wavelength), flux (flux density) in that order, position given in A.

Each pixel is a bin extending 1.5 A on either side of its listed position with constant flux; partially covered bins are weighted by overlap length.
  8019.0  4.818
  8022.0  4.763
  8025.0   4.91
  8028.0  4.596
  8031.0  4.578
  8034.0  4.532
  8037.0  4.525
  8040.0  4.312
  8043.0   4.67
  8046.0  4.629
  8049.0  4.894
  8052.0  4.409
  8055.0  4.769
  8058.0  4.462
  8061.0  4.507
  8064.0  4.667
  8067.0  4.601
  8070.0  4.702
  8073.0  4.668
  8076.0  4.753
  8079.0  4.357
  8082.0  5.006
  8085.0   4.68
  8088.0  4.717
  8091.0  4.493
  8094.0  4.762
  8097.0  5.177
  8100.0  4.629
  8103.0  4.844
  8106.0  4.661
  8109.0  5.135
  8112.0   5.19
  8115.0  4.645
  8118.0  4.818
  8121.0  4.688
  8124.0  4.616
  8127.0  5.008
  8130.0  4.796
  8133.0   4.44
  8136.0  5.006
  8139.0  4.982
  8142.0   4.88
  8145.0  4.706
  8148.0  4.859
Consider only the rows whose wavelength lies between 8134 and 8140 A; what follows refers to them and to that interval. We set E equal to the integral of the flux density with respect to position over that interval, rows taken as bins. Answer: 29.69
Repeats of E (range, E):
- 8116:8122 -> 28.50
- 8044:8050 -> 28.46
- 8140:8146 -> 28.90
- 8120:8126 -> 28.07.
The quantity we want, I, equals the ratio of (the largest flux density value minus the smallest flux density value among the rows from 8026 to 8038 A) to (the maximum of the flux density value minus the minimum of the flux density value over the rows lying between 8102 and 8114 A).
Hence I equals 0.13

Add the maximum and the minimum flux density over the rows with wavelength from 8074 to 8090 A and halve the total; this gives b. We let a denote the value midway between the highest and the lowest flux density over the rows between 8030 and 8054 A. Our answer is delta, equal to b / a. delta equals 1.02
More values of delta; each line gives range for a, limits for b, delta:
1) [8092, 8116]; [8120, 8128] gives 0.98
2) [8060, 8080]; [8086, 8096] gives 1.02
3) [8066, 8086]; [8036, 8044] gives 0.96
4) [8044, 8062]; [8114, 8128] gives 1.03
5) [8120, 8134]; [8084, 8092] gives 0.97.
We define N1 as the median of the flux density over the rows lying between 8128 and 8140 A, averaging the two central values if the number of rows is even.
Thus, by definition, 4.89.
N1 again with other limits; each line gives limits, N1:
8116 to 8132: 4.80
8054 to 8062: 4.51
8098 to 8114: 4.84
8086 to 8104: 4.74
